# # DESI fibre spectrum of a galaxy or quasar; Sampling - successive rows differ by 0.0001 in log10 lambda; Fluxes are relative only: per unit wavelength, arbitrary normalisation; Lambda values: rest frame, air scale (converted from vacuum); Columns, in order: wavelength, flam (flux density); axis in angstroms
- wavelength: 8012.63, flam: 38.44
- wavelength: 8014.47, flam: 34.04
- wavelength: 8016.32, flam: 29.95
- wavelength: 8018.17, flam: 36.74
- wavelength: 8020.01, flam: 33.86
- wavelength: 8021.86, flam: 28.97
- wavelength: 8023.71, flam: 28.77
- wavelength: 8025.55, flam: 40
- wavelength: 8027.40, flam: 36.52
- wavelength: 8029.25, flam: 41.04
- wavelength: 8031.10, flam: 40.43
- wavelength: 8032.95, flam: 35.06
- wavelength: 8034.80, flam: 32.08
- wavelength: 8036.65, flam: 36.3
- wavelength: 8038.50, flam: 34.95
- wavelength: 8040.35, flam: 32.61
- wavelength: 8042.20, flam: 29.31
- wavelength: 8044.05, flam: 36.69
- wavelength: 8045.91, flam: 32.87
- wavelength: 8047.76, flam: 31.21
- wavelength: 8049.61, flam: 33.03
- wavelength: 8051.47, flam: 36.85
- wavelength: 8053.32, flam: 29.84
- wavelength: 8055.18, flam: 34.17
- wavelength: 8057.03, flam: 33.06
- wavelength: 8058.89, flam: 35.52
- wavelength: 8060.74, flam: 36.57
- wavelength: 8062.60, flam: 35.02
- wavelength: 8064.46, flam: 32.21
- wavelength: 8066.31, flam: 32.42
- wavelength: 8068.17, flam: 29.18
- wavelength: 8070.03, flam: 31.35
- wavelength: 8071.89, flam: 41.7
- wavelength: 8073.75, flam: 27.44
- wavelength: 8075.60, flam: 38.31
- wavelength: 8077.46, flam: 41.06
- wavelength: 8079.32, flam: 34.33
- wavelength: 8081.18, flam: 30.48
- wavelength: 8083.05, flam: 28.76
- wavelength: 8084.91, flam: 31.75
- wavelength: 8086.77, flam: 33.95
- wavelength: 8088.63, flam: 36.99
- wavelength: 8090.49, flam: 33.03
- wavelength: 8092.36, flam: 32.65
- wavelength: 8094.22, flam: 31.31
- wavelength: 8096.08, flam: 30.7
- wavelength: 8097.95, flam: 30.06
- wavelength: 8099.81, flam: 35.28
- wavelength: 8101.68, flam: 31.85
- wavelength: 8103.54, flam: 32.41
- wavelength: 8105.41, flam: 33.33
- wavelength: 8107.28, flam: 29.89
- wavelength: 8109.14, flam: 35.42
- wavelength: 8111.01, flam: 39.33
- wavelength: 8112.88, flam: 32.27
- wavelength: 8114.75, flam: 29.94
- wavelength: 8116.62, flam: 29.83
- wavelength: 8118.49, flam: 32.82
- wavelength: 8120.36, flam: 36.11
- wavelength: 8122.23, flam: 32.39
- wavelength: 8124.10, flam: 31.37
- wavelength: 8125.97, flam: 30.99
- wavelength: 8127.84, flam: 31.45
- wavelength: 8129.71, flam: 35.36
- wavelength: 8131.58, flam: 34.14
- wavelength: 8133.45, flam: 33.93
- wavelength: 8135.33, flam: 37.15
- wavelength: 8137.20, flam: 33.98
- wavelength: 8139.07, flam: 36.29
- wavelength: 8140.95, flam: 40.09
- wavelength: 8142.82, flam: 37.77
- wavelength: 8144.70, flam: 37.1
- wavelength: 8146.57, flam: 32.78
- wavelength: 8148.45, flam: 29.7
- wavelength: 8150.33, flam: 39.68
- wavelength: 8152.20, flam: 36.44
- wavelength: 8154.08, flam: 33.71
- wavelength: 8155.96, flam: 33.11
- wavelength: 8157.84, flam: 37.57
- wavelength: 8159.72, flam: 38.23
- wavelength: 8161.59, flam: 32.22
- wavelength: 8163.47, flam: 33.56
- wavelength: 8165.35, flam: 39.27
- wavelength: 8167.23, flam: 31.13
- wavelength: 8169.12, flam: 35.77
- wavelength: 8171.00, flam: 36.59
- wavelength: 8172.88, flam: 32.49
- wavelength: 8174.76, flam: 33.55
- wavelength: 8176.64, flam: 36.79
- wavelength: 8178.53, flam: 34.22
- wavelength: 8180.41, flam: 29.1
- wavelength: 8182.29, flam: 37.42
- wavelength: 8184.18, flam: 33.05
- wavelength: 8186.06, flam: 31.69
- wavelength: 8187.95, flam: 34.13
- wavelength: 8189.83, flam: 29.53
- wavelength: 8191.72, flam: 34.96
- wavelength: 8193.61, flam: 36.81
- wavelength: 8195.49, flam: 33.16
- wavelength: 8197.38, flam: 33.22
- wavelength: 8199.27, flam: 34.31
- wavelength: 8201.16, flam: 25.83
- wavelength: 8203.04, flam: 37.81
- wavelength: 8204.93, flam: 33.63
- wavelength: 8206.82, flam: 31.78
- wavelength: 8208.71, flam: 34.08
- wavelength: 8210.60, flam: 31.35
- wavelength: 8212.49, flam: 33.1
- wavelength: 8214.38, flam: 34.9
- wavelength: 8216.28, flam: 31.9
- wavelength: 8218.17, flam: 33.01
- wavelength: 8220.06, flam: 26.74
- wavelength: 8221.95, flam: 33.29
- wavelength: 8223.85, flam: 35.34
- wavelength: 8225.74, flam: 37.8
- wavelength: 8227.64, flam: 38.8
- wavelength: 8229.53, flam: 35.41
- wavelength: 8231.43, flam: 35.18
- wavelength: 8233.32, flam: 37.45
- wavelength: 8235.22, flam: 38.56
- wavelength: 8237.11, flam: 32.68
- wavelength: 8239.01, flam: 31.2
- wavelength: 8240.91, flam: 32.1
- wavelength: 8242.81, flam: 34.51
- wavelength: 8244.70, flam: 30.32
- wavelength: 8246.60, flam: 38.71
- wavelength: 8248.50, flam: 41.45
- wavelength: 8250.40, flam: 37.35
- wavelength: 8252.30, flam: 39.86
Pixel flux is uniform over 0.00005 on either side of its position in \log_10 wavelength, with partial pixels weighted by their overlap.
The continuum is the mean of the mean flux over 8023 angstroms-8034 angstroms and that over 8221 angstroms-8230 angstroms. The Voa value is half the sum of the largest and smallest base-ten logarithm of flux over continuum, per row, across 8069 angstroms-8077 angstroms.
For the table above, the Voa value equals -0.034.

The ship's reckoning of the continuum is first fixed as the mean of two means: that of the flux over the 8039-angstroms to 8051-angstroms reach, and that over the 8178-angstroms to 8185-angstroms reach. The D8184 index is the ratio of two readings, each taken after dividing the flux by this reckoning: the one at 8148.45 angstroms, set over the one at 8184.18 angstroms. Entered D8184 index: 0.899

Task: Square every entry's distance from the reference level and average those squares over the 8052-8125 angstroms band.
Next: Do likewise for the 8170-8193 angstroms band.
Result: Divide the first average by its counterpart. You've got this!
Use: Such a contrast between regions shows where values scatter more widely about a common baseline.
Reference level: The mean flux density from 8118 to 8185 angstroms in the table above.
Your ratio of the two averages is 1.67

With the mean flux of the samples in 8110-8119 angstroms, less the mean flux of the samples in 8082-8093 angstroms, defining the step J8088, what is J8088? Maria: 0.0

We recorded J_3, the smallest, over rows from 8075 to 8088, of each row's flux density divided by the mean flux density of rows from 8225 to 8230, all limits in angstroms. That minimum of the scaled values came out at 0.77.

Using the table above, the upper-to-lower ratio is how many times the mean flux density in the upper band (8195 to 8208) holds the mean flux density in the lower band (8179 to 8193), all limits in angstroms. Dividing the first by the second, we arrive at 1.00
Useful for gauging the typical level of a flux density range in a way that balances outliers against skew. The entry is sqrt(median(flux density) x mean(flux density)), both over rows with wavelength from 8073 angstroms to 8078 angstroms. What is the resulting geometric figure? 36.9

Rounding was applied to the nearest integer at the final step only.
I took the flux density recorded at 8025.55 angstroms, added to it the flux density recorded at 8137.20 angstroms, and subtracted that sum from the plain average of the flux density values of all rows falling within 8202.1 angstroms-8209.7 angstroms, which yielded -40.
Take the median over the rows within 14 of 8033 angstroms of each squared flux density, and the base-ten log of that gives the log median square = 3.09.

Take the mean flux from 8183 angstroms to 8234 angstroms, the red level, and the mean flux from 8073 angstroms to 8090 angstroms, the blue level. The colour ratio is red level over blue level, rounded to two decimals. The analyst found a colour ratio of 1.00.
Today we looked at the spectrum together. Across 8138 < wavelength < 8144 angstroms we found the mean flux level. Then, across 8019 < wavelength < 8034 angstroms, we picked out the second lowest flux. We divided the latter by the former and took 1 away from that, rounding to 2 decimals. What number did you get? -0.24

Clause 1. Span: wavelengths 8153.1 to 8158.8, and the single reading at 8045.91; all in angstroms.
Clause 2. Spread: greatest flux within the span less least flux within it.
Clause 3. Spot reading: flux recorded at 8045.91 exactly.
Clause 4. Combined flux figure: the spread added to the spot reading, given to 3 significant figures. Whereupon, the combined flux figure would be 37.3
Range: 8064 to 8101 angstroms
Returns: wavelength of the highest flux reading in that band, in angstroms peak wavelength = 8071.89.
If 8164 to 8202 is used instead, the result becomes 8165.35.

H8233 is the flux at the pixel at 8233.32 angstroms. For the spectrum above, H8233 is 37.45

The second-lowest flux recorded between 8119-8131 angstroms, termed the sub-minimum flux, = 31.37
